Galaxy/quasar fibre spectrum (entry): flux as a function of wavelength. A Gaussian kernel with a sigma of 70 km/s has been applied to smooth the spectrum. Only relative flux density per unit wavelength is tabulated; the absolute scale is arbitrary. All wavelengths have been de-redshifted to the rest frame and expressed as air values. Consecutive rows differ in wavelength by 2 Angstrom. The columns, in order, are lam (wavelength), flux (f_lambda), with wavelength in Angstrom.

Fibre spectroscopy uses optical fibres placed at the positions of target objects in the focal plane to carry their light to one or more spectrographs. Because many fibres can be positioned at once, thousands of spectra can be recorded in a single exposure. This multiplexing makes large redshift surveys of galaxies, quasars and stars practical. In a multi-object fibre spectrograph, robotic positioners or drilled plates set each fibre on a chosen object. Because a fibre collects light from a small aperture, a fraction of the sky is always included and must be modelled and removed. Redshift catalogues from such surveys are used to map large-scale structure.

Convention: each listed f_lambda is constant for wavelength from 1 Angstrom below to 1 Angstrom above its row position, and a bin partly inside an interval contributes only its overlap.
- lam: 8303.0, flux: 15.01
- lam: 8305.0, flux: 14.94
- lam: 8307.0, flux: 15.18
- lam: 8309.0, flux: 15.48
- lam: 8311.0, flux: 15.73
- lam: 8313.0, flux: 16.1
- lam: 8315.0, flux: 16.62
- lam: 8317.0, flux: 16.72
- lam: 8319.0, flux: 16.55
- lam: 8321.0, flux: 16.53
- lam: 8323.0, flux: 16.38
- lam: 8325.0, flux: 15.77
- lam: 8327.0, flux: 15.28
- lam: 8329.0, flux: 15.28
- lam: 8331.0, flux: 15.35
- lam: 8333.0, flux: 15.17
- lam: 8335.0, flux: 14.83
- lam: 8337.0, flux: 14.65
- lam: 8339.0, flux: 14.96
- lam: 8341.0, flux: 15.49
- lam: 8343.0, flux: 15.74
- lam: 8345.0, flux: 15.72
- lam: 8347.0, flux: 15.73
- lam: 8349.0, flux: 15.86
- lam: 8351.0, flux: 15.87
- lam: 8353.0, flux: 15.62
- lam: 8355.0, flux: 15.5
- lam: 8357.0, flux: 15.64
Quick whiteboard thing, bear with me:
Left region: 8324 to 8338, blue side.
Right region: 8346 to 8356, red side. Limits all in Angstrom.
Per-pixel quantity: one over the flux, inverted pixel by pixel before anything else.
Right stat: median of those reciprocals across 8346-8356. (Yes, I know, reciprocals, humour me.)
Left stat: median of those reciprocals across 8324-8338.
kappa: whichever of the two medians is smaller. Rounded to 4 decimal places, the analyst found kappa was 0.0636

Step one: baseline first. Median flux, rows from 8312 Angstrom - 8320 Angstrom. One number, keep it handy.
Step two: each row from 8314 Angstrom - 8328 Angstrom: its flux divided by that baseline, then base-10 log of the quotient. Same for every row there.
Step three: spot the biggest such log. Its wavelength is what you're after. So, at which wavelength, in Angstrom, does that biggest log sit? 8317.0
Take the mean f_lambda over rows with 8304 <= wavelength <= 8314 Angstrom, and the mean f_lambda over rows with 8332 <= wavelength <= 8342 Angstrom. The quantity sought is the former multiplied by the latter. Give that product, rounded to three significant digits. 233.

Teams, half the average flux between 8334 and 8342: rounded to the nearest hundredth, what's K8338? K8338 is 7.49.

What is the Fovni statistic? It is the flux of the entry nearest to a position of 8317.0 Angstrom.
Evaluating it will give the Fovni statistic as 16.72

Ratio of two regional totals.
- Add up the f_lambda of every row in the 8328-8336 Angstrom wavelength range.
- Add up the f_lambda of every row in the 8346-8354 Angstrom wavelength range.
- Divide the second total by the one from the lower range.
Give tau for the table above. 1.04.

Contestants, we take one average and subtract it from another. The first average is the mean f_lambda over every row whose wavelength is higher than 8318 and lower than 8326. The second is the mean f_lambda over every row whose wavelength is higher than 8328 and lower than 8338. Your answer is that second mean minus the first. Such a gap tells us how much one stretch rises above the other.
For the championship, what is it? -1.3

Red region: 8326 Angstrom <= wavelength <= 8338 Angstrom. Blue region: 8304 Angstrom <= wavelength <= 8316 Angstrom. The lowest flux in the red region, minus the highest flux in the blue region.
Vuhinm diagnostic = -2.0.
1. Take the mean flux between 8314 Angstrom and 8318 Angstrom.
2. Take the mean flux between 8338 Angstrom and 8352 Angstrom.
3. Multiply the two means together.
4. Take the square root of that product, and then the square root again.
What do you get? 4.02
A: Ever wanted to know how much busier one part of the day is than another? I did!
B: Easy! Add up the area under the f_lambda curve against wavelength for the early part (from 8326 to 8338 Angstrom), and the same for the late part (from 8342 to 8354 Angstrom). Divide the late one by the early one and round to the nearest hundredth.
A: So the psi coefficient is 1.04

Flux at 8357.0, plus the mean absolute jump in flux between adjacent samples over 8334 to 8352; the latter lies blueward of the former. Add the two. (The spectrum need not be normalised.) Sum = 15.82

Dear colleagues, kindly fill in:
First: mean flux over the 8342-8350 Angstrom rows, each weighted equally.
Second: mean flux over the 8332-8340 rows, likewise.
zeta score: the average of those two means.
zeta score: 15.3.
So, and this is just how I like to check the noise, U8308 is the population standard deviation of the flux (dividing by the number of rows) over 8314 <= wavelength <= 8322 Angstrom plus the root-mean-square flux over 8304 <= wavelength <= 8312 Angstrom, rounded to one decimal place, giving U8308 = 15.4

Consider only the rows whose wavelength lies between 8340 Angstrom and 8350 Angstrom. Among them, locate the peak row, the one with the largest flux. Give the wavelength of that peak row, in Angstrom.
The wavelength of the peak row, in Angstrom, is 8349.0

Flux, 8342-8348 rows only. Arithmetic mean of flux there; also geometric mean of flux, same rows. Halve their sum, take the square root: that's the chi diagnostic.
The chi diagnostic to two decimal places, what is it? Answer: 3.97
